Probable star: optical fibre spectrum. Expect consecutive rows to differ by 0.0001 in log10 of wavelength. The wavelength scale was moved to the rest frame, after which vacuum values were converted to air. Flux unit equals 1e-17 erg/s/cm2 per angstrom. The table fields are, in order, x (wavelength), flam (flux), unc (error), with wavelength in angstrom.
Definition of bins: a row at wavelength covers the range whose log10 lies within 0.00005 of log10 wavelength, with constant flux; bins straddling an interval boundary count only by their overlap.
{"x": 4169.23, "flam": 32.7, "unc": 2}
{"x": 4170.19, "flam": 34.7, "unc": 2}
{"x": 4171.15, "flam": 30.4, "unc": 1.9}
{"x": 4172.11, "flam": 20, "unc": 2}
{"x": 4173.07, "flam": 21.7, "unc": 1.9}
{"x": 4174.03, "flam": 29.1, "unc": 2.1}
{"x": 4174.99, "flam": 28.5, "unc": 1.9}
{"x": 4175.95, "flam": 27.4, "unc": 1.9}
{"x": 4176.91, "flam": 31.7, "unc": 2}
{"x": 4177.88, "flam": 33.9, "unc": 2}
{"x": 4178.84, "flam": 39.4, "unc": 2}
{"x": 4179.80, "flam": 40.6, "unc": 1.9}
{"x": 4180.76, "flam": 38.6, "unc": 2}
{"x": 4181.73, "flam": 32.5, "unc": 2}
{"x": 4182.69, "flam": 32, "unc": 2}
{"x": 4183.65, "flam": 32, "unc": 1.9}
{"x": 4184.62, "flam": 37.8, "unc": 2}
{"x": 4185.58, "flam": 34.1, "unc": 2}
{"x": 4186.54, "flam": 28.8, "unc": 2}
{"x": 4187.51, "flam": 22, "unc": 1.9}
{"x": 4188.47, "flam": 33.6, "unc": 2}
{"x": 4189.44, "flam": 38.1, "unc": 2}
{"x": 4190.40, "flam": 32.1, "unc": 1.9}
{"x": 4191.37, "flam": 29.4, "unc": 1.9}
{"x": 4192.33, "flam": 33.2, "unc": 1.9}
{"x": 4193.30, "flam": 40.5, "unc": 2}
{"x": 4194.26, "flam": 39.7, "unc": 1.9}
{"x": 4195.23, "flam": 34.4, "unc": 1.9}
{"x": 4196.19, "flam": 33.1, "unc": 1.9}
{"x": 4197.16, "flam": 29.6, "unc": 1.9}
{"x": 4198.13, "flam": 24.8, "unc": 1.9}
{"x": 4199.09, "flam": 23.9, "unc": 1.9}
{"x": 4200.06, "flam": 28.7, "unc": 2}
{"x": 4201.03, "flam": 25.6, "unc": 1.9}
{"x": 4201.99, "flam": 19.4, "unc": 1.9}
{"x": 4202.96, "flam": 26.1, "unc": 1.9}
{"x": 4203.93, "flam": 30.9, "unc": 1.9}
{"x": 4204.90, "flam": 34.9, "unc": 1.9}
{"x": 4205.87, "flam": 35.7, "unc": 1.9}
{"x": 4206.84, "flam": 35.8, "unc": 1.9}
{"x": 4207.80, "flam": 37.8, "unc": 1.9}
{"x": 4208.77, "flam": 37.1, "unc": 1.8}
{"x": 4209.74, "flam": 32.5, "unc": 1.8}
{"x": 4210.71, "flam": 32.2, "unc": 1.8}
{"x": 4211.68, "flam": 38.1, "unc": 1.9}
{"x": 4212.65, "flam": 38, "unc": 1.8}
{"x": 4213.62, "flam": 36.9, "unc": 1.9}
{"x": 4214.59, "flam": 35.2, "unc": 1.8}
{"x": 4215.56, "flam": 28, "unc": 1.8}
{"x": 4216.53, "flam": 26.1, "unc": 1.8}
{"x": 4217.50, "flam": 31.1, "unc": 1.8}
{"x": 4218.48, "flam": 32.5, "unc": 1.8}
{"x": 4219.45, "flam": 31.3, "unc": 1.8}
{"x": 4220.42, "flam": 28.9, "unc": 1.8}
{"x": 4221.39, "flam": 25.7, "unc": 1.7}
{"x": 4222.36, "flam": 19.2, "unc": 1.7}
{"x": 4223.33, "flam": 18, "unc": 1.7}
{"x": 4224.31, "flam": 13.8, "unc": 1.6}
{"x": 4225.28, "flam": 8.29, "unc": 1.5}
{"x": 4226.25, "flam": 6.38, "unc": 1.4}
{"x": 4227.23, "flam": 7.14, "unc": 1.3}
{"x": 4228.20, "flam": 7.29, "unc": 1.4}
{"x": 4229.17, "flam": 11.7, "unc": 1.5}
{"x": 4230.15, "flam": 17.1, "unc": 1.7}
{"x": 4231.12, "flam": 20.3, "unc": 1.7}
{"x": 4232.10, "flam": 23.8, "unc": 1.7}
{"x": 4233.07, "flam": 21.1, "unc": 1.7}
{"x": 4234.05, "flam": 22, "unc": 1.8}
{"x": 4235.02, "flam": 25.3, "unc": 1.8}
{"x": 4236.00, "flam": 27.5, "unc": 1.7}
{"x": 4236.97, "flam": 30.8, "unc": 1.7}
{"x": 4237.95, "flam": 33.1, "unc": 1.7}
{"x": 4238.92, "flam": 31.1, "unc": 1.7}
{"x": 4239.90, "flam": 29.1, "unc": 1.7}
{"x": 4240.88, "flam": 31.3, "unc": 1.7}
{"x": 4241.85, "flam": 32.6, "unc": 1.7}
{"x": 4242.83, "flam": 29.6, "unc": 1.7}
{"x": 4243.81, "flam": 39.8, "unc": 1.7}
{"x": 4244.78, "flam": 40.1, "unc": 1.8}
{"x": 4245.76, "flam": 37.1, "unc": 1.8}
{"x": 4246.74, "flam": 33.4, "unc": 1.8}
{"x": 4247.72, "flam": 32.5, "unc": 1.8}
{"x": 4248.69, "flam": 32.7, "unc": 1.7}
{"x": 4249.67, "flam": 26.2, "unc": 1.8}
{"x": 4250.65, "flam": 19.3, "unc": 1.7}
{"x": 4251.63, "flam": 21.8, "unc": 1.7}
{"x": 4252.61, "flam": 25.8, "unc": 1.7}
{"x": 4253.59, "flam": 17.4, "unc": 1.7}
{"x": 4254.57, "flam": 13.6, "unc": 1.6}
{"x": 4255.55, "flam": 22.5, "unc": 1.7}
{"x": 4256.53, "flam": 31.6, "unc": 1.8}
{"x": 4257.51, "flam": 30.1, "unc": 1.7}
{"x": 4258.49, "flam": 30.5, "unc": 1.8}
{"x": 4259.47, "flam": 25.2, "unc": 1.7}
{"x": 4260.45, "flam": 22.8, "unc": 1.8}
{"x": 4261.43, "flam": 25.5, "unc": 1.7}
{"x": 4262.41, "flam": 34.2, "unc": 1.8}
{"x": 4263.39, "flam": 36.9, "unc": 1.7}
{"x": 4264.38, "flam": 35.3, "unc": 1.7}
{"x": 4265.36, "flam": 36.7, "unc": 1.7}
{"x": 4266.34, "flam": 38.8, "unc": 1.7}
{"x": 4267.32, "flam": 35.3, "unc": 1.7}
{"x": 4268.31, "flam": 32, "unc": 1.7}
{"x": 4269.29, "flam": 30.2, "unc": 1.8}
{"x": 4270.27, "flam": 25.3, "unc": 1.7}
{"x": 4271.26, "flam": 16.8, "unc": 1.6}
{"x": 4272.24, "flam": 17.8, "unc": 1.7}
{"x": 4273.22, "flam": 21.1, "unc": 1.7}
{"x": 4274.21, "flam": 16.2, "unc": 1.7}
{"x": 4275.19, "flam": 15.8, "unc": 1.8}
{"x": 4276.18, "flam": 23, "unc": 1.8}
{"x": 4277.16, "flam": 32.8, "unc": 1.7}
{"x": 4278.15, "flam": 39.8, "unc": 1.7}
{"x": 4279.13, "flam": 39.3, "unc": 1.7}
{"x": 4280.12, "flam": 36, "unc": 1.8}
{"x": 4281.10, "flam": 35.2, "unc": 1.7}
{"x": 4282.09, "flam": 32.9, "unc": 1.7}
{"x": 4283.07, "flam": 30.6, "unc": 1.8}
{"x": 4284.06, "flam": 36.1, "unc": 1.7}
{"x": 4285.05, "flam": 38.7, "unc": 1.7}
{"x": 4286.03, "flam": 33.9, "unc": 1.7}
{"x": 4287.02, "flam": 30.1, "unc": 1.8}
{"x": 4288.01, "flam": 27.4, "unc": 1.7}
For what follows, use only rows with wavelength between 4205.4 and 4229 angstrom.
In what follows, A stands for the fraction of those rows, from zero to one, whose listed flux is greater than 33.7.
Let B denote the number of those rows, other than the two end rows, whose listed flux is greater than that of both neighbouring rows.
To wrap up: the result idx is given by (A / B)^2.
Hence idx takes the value 0.012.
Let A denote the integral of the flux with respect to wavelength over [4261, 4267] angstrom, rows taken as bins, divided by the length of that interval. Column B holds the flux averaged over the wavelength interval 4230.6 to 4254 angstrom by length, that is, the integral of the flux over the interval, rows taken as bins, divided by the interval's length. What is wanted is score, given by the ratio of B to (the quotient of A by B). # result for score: 23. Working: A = 35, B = 29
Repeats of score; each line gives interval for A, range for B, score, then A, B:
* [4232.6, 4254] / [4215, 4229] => 14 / 29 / 20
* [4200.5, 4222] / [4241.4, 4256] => 25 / 32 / 28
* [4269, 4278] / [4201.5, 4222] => 45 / 23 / 32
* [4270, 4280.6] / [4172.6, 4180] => 38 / 26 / 31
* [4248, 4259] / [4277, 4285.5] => 52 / 25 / 36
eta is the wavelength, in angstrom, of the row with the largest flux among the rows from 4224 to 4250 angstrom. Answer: 4244.78 angstrom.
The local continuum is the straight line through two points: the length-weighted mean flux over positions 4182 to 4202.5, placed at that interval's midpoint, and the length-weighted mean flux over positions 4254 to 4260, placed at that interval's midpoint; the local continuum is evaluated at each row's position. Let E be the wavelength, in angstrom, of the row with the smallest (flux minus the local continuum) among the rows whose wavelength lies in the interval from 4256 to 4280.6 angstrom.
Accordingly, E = 4275.19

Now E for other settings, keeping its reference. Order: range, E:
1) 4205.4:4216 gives 4215.56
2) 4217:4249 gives 4226.25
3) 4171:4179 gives 4172.11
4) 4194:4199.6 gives 4199.09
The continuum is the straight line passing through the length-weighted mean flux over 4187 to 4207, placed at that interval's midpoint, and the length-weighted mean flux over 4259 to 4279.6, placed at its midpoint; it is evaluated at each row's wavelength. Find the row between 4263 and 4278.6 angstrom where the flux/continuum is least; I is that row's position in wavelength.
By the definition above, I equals 4275.19 angstrom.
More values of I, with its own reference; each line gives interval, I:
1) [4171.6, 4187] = 4172.11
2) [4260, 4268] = 4260.45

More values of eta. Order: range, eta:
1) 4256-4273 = 4266.34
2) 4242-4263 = 4244.78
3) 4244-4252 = 4244.78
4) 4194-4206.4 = 4194.26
